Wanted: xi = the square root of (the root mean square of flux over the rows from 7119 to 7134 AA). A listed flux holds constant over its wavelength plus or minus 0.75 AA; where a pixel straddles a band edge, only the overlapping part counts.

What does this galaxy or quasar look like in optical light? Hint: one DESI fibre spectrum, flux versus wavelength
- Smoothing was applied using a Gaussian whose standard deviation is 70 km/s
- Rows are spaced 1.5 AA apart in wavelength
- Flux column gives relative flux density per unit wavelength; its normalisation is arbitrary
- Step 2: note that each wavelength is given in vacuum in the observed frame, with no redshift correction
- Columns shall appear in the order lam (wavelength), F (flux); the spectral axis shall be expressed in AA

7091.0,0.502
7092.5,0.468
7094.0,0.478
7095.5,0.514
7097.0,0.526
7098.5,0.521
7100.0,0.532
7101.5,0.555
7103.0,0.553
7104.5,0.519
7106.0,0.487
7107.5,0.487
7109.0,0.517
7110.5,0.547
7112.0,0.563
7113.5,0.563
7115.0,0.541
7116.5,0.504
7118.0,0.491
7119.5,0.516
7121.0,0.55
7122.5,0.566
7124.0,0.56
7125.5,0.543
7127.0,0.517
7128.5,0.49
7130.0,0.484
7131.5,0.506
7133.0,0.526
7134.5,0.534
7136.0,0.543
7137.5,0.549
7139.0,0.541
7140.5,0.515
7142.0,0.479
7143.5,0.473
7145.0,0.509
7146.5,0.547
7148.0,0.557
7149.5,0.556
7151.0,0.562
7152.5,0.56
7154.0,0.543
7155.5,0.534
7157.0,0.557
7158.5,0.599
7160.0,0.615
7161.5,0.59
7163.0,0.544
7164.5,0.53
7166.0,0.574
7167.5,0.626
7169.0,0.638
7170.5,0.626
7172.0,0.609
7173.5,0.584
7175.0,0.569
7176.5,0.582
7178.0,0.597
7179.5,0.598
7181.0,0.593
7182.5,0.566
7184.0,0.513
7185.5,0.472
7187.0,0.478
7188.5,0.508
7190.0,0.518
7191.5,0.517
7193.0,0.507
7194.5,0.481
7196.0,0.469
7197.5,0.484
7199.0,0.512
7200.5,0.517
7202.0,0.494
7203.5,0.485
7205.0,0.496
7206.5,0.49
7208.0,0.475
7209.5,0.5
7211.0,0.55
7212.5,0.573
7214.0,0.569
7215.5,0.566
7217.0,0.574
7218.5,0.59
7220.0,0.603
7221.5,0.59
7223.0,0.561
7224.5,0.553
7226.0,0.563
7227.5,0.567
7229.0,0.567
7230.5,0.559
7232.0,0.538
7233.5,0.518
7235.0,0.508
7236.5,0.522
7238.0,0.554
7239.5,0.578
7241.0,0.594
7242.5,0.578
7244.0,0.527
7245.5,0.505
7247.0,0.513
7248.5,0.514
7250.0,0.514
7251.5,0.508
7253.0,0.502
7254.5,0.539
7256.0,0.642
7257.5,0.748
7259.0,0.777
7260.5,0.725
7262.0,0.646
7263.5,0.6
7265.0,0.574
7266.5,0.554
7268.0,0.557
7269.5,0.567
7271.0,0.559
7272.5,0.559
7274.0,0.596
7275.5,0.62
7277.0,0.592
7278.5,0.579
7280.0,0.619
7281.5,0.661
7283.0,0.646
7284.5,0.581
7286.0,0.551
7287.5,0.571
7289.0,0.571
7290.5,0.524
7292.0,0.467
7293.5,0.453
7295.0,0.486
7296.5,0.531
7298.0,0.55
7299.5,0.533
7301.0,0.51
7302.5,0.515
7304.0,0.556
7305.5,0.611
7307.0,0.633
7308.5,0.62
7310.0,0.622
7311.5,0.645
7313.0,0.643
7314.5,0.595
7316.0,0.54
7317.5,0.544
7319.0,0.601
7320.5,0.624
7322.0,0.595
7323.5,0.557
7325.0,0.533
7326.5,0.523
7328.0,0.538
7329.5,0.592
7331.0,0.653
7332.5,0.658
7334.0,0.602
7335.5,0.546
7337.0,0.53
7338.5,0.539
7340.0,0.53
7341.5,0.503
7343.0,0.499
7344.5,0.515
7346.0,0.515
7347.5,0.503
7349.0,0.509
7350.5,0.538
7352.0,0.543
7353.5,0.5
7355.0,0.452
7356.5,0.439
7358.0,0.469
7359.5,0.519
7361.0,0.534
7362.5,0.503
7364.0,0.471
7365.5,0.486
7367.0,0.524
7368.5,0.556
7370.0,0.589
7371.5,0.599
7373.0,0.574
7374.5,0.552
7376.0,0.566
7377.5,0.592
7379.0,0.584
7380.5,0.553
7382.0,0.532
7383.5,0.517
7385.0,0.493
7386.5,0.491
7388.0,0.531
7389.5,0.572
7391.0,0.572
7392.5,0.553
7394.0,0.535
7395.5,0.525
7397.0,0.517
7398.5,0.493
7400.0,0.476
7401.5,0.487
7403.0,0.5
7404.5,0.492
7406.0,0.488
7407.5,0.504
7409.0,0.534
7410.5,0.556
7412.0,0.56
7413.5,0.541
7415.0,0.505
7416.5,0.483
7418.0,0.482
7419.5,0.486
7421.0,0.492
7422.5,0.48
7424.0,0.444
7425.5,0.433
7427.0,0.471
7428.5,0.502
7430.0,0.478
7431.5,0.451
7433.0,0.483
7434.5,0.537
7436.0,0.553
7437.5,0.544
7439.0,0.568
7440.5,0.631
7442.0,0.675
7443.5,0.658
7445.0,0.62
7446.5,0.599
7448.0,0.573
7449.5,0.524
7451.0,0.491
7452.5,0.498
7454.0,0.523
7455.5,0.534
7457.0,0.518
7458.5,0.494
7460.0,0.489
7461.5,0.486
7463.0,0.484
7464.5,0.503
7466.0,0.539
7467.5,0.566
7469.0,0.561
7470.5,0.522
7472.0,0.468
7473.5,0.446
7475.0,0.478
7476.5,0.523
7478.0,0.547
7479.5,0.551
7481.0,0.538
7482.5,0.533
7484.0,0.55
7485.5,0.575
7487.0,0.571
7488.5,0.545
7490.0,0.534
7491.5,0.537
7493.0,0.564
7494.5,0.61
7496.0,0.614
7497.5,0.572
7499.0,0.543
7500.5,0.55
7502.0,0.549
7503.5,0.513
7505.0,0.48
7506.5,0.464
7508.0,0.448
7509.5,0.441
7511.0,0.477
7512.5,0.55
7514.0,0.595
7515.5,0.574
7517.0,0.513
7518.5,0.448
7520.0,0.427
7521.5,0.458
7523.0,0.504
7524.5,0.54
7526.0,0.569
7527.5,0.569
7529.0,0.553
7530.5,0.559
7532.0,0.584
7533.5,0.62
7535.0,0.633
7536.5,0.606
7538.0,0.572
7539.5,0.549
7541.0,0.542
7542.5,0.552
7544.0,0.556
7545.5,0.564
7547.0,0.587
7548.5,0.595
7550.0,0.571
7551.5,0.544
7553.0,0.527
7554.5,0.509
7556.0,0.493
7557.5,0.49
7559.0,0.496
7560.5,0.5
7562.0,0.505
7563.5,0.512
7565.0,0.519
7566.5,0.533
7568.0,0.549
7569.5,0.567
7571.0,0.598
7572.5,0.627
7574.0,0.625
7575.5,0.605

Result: 0.726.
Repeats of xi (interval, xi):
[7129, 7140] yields 0.726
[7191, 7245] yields 0.734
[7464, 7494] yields 0.730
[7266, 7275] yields 0.752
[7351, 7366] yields 0.702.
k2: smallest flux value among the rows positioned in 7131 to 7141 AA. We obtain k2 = 0.506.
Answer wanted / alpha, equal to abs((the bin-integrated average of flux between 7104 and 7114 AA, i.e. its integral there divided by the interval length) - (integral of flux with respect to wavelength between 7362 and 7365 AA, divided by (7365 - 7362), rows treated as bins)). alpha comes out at 0.040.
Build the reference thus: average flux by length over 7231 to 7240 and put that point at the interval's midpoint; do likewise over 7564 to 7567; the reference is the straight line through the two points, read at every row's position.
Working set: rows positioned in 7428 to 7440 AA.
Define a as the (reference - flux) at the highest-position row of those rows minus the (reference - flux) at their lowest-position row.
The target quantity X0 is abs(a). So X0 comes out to 0.07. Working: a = -0.07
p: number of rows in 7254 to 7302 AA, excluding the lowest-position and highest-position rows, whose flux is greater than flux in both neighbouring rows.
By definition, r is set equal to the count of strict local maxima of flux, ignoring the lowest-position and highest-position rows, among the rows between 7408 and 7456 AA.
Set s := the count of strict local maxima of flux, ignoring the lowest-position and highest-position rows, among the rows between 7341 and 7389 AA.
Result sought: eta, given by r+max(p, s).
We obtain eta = 10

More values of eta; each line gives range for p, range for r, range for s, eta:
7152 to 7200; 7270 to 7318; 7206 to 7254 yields 9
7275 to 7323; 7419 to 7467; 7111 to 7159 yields 10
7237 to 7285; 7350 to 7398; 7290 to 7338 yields 9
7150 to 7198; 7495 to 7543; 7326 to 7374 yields 8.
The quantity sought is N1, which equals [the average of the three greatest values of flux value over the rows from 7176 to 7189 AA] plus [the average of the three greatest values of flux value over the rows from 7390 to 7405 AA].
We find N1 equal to 1.15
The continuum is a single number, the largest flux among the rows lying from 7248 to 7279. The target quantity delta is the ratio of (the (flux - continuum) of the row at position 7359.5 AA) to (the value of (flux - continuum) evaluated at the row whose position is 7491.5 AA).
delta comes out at 1.1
